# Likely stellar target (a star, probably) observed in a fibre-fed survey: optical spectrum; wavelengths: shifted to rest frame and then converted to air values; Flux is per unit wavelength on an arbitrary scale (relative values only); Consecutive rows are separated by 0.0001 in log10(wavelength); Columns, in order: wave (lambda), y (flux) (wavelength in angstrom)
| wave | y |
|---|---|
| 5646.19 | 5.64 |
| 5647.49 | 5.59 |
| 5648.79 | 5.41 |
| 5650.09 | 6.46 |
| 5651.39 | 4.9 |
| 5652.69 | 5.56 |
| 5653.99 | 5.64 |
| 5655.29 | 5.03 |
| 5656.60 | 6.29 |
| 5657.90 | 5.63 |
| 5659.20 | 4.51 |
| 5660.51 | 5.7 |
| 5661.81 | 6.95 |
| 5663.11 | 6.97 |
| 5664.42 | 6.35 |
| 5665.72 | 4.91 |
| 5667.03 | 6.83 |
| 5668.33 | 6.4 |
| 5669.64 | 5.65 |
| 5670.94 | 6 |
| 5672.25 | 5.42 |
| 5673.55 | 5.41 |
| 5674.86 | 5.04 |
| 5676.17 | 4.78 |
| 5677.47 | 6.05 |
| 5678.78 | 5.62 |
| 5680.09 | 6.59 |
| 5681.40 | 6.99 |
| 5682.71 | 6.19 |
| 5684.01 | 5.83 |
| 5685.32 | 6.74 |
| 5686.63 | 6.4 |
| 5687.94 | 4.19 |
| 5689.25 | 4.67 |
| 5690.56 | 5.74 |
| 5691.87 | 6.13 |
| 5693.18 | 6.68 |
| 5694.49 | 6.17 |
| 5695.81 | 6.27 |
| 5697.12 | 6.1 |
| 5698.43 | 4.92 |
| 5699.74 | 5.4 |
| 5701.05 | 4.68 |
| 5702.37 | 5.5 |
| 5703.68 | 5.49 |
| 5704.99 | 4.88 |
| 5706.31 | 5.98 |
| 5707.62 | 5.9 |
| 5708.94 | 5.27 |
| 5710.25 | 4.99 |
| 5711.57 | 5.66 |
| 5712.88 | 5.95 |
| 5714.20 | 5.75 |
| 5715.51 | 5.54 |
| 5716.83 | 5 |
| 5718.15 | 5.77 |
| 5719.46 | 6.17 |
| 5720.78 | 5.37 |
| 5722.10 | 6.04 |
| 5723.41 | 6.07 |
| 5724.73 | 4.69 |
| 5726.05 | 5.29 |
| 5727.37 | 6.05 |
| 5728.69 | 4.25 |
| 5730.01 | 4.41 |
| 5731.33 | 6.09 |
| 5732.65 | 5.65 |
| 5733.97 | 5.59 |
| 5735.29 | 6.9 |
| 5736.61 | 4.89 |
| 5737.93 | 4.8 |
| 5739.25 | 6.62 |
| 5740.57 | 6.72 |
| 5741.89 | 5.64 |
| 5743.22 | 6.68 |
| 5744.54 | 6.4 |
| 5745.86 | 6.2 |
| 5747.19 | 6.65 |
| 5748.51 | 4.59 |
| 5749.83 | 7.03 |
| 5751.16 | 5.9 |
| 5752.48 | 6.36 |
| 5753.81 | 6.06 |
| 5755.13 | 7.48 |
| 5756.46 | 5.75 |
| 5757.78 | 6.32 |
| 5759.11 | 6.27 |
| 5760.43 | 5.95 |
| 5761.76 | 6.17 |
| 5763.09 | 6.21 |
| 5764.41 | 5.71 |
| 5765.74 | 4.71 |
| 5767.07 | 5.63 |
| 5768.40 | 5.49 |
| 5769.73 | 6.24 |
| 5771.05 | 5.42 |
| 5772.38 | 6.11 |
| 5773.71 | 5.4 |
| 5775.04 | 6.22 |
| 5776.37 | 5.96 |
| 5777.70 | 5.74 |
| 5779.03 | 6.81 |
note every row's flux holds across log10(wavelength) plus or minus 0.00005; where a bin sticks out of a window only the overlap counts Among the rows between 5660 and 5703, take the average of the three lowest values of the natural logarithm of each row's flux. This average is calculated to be 1.51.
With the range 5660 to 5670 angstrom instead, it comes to 1.69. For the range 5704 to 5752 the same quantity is 1.48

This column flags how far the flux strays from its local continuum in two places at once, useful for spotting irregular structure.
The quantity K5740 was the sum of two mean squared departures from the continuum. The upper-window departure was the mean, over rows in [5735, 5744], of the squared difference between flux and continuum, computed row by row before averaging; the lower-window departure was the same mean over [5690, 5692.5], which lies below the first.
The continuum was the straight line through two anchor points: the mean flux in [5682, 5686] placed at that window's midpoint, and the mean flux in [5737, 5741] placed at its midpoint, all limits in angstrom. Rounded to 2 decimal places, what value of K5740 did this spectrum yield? 0.84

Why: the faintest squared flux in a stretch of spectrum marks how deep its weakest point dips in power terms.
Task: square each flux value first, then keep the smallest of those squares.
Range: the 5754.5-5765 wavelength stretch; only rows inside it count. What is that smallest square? 33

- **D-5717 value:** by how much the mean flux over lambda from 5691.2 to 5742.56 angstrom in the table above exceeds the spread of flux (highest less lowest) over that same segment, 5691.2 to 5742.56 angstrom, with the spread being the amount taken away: 2.97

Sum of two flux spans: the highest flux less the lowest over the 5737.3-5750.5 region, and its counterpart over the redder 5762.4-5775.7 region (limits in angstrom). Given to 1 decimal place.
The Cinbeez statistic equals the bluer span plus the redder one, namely 4.0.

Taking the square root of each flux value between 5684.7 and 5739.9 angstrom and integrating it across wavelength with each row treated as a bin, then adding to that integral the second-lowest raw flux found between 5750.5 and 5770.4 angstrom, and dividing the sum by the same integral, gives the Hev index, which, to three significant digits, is 1.04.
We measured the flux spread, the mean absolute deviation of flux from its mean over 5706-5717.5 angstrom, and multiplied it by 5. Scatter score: 1.6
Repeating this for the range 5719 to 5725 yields 2.6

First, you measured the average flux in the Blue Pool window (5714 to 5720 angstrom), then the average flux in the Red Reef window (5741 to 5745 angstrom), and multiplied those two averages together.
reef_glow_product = 35.2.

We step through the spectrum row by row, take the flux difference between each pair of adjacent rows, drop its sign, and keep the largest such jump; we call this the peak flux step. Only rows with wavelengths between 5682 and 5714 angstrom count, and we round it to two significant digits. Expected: 2.2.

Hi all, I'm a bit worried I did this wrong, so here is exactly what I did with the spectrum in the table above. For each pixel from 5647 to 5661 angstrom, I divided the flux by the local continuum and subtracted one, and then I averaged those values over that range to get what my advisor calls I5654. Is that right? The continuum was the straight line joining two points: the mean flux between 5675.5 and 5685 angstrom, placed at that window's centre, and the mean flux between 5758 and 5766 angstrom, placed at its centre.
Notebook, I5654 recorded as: -0.09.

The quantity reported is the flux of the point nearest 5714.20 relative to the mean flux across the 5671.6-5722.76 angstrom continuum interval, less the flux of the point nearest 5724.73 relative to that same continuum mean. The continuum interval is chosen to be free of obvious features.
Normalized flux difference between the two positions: 0.19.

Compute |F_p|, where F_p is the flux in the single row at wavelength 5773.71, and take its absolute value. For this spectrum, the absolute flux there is 5.4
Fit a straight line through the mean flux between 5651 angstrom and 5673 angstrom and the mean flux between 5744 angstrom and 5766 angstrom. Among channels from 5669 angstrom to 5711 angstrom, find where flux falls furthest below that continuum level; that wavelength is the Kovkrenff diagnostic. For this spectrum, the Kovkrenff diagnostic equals 5687.94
